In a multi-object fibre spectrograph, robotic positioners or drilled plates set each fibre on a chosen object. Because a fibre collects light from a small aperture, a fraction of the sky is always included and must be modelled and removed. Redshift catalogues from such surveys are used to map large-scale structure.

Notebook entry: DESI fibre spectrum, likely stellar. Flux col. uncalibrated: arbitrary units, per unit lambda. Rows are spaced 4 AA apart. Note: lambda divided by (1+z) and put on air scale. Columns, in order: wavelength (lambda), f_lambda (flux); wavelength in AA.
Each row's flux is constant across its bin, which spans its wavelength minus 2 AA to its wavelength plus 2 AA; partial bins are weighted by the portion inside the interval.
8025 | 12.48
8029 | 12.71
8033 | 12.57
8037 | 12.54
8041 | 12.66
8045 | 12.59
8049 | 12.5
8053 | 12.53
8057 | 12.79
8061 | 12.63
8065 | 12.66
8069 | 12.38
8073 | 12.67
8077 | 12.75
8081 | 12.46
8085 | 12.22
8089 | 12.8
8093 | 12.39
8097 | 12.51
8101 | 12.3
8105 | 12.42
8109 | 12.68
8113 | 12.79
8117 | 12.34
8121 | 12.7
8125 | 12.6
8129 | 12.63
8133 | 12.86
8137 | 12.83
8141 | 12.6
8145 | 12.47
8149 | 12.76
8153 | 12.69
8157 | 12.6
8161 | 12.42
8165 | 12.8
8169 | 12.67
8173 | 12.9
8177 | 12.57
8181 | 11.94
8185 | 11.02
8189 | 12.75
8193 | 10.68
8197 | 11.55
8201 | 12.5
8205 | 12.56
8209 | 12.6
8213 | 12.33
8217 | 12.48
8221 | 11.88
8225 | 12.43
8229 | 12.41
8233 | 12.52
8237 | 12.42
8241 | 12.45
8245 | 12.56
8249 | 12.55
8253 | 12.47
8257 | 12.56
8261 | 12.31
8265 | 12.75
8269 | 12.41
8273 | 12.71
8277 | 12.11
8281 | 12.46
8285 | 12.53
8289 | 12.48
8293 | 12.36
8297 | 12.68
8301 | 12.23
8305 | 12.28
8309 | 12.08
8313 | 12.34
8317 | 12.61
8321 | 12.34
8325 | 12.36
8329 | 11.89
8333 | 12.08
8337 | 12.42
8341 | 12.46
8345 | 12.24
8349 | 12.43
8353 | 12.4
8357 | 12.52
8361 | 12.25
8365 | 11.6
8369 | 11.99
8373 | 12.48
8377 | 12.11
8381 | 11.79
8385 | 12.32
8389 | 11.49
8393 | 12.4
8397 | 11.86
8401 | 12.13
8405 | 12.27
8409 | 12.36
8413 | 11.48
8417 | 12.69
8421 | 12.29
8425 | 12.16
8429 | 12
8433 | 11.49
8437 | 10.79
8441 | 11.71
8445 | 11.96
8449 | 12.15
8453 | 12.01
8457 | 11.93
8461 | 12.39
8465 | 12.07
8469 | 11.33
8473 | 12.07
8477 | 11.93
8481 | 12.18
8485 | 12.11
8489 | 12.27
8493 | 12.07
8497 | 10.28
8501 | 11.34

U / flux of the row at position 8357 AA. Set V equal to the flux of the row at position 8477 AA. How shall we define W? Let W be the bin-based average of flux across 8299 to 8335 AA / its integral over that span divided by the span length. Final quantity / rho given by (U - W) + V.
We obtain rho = 12.2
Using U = 12.52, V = 11.93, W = 12.25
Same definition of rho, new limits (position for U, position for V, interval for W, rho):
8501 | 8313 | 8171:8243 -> 11.5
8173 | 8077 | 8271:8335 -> 13.3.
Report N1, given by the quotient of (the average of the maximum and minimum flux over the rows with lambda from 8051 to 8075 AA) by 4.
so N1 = 3.15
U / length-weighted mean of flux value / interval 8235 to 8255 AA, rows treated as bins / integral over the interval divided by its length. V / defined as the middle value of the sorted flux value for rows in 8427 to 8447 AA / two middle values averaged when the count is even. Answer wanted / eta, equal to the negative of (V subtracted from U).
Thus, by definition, -0.8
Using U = 12.5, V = 11.71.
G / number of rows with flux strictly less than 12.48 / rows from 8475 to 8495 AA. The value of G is 5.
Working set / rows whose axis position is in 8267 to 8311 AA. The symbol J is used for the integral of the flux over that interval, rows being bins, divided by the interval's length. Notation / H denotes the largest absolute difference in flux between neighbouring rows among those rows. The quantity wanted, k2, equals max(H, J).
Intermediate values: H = 0.6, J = 12.4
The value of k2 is 12.39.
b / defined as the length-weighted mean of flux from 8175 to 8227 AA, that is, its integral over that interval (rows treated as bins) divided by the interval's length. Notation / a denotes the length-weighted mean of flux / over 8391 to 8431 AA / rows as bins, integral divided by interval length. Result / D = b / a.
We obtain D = 0.99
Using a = 12.2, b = 12.1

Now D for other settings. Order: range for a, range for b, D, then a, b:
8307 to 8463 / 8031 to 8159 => 1.04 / 12.1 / 12.6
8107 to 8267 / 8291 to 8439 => 0.98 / 12.4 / 12.2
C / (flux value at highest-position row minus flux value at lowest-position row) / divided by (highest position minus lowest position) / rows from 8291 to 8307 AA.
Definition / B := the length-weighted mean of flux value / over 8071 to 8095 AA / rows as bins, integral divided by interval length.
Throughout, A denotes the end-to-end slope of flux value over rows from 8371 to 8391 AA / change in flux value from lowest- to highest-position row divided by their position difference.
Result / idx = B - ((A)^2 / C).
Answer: 13.1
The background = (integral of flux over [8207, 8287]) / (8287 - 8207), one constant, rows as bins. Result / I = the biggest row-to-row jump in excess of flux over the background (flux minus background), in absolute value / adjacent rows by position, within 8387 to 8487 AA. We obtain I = 1.2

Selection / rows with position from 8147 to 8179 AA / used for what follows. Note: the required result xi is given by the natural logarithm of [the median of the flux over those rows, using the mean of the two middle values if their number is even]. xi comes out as 2.54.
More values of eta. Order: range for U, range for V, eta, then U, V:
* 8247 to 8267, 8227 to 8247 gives -0.1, 12.5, 12.45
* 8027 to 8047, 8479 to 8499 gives -0.5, 12.6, 12.11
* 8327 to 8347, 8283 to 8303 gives 0.3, 12.2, 12.48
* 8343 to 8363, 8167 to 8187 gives 0.2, 12.4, 12.57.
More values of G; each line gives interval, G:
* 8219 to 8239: 4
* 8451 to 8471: 5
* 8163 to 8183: 1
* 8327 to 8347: 5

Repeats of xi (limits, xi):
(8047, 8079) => 2.54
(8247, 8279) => 2.53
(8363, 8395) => 2.49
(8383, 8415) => 2.50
